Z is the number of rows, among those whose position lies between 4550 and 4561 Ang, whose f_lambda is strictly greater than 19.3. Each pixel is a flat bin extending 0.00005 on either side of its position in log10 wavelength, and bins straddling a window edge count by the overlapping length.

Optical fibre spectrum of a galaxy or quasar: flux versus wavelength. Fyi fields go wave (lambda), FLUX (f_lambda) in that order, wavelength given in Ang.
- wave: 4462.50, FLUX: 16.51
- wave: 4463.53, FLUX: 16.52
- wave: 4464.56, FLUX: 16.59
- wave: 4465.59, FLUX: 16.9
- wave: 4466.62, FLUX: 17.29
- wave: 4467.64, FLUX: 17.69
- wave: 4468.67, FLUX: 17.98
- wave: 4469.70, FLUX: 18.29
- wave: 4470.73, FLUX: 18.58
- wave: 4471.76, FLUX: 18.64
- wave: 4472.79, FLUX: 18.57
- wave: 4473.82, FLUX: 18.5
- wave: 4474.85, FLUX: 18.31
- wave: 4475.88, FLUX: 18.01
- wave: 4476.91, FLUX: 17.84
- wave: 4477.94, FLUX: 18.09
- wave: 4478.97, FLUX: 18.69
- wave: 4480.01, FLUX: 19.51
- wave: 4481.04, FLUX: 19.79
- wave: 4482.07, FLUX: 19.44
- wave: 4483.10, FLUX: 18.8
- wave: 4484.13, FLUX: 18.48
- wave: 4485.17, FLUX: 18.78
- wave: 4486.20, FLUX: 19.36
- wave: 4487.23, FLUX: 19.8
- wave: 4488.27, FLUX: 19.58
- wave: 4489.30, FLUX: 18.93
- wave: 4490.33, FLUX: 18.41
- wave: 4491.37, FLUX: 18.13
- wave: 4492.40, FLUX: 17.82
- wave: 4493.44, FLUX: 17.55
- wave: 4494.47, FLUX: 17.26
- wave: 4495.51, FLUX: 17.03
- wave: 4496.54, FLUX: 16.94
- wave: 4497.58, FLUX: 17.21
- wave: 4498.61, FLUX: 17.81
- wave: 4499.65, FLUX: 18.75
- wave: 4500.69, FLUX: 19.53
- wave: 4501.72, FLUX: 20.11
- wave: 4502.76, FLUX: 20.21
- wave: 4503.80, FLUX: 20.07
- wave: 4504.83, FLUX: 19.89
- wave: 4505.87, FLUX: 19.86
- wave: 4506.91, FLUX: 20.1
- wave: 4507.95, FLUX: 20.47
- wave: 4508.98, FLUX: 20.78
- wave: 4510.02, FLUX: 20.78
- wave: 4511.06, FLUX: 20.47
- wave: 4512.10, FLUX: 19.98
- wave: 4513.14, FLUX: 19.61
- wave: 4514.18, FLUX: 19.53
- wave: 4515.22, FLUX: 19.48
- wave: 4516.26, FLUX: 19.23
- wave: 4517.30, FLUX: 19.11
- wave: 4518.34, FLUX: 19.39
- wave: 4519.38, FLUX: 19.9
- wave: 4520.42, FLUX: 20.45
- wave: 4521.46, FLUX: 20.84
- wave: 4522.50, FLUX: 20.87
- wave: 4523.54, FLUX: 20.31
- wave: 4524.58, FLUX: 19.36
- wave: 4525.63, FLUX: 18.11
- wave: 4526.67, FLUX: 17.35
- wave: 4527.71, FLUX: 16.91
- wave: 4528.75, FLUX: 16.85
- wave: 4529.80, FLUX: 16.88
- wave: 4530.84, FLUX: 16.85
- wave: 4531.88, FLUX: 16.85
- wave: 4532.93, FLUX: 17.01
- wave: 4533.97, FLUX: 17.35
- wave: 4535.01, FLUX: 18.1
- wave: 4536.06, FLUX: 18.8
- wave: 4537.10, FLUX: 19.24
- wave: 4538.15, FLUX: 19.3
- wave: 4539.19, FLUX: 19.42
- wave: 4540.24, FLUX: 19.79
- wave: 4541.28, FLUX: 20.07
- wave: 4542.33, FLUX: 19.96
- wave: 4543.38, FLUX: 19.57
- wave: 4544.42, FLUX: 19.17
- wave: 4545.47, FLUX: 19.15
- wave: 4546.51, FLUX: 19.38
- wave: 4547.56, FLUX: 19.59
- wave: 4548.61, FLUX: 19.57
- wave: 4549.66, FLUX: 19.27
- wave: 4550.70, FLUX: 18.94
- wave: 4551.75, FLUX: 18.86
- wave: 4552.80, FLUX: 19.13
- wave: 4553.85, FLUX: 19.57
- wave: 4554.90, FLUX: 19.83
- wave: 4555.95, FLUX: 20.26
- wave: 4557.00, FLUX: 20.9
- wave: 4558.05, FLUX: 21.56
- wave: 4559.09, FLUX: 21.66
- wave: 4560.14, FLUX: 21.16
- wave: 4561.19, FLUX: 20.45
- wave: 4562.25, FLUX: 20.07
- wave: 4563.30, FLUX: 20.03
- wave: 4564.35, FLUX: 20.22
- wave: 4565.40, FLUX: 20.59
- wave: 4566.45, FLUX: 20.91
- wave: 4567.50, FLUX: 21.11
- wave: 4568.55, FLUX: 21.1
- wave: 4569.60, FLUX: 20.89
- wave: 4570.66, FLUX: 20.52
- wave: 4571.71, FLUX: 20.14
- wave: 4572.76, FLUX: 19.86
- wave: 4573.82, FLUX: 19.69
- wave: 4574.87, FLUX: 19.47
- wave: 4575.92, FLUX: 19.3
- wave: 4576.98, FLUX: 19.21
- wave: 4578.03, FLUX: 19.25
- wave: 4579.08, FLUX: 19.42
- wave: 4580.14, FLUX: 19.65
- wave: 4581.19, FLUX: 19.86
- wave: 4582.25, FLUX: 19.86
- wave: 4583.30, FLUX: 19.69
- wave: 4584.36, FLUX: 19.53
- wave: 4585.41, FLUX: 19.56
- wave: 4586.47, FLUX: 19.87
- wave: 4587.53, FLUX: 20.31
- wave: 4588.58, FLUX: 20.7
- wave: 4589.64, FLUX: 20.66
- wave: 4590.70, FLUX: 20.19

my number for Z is 7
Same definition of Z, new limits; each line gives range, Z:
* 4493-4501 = 1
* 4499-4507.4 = 7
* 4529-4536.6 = 0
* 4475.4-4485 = 3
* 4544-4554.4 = 4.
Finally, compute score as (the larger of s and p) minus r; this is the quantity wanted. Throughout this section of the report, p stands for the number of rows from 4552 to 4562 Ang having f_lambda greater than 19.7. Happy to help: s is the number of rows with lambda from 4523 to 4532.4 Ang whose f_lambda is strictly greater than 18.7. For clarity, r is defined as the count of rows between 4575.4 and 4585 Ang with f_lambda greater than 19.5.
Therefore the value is 2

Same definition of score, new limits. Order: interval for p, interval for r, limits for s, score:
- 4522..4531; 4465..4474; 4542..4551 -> 9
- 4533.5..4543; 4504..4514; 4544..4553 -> 0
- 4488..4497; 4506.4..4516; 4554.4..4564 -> 1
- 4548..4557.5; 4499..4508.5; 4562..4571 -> 1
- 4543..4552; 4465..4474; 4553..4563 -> 9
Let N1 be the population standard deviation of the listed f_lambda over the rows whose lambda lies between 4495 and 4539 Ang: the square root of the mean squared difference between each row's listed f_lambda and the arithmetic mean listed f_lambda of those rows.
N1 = 1.36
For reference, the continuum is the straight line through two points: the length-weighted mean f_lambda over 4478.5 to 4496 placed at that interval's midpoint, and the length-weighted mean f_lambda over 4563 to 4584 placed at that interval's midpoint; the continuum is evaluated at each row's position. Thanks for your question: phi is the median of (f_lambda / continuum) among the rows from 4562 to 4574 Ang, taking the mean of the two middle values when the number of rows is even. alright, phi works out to 1.021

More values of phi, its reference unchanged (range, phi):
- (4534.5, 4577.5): 1.001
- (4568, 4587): 0.979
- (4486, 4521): 1.031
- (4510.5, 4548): 0.998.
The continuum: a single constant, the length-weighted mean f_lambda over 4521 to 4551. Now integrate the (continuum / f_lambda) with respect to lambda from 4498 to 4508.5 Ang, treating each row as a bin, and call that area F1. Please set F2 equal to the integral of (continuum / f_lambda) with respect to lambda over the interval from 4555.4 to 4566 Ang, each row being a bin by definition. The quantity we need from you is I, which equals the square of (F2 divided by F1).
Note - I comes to 0.92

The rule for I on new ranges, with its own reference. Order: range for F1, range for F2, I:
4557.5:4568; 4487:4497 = 1.20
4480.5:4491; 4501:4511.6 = 0.91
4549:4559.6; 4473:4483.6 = 1.14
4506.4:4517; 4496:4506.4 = 1.07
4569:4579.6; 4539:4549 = 0.91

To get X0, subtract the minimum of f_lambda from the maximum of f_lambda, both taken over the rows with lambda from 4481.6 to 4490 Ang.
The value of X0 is 1.3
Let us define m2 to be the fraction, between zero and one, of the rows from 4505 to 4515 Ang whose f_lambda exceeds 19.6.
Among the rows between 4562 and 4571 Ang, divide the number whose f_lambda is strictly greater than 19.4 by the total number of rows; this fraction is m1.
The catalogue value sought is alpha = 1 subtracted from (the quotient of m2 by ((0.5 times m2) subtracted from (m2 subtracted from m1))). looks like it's -3.7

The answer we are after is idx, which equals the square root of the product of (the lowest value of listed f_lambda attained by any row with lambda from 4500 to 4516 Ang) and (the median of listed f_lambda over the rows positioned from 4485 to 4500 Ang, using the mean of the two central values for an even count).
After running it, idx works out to 18.8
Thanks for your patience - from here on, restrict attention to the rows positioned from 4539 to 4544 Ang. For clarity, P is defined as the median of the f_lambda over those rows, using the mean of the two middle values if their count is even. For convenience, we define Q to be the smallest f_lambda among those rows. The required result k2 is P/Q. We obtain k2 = 1.019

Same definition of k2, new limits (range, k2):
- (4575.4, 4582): 1.008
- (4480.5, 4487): 1.032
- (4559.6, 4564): 1.011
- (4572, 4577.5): 1.014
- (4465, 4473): 1.073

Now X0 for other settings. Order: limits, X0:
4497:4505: 3.0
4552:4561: 2.5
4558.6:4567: 1.6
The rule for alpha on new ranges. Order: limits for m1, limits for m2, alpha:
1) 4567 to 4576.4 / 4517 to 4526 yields 9.0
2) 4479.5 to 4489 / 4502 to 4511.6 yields -2.1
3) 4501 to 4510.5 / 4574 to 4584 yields 0.3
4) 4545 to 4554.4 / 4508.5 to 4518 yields -2.1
